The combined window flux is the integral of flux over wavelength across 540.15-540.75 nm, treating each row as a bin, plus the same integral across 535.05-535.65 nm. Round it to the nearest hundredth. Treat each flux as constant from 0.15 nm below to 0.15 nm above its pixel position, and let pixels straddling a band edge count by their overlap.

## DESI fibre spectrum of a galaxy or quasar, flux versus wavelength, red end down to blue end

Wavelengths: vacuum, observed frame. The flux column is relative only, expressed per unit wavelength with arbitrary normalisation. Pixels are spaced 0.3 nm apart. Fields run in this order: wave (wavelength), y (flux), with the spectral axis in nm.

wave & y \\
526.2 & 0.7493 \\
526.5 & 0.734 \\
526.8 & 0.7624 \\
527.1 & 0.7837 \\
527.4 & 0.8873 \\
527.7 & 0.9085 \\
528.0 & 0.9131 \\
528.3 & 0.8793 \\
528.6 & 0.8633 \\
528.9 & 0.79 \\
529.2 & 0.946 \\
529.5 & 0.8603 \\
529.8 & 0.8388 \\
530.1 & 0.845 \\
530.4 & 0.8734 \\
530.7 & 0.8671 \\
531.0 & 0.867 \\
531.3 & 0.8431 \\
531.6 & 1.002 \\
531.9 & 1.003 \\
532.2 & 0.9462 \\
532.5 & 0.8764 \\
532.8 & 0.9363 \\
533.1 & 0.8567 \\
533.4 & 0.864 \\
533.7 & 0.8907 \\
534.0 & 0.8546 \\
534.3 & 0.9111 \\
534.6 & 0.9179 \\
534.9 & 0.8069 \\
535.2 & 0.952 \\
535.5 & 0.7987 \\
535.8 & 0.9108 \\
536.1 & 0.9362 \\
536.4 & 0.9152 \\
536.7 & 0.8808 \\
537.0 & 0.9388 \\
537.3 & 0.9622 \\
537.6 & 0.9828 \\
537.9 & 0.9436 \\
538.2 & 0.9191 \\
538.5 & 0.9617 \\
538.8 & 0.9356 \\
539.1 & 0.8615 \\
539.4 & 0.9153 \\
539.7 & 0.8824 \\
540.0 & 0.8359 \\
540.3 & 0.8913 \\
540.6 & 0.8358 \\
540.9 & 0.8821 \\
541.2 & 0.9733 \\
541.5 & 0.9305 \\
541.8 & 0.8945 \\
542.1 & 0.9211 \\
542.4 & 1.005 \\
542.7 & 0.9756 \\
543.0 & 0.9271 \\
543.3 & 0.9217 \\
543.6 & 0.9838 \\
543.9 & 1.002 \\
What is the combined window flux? 1.04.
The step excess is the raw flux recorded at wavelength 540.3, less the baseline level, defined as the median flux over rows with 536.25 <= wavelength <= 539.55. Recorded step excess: -0.04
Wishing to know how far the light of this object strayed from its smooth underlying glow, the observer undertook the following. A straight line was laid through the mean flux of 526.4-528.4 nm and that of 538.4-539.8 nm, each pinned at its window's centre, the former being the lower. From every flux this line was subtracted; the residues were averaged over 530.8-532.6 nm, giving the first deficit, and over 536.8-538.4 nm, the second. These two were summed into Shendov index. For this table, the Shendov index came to 0.10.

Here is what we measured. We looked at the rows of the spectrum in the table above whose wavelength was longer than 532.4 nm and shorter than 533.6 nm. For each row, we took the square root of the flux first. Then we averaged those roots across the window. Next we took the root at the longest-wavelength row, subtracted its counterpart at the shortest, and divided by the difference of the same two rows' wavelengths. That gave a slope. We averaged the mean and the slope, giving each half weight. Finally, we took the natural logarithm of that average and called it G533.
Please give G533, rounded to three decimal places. -0.763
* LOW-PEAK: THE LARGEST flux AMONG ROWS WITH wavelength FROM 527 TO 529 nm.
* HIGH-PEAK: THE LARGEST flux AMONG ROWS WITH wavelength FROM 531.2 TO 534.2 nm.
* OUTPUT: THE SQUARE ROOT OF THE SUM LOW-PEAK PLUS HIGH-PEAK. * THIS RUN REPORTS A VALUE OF 1.38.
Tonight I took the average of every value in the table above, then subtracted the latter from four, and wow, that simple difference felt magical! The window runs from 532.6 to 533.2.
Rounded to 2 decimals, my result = 3.10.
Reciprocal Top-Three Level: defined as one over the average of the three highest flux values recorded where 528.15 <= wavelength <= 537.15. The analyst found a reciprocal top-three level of 1.01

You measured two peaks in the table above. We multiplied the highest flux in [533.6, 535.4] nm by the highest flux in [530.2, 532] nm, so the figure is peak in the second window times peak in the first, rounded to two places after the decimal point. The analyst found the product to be 0.95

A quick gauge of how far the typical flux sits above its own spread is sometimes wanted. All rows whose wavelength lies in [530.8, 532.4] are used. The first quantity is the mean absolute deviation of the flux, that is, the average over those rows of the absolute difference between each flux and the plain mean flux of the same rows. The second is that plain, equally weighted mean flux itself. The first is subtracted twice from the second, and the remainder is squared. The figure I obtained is 0.65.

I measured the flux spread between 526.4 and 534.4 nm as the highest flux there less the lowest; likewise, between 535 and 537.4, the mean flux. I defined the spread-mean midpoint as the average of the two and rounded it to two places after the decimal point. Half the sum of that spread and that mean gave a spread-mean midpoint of 0.59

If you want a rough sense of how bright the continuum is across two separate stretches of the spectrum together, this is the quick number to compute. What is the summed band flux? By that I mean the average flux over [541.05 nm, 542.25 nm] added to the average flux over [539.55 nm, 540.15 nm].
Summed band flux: 1.79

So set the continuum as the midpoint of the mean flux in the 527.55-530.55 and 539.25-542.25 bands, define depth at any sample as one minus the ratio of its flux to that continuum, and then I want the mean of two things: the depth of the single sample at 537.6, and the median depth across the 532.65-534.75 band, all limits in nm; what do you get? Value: -0.060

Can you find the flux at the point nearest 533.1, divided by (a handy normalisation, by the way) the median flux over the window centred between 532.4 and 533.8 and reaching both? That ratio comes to 0.98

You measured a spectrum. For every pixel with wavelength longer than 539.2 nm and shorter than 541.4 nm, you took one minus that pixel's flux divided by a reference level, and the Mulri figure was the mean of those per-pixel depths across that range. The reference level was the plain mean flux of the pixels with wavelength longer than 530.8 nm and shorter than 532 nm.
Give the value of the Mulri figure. 0.04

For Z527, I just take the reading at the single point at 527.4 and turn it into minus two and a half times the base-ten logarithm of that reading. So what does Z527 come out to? 0.130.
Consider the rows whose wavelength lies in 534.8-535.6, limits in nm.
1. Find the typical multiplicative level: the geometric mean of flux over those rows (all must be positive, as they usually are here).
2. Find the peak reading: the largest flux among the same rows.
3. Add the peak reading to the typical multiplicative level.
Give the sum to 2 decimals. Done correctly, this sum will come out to 1.80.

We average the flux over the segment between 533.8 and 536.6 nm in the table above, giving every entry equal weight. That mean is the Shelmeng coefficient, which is 0.889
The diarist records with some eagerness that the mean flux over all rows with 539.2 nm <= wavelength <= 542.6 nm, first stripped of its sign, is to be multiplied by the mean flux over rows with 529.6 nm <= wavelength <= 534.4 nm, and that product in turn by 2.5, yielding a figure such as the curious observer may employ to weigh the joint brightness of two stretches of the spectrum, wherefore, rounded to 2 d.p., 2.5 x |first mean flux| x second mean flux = 2.02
